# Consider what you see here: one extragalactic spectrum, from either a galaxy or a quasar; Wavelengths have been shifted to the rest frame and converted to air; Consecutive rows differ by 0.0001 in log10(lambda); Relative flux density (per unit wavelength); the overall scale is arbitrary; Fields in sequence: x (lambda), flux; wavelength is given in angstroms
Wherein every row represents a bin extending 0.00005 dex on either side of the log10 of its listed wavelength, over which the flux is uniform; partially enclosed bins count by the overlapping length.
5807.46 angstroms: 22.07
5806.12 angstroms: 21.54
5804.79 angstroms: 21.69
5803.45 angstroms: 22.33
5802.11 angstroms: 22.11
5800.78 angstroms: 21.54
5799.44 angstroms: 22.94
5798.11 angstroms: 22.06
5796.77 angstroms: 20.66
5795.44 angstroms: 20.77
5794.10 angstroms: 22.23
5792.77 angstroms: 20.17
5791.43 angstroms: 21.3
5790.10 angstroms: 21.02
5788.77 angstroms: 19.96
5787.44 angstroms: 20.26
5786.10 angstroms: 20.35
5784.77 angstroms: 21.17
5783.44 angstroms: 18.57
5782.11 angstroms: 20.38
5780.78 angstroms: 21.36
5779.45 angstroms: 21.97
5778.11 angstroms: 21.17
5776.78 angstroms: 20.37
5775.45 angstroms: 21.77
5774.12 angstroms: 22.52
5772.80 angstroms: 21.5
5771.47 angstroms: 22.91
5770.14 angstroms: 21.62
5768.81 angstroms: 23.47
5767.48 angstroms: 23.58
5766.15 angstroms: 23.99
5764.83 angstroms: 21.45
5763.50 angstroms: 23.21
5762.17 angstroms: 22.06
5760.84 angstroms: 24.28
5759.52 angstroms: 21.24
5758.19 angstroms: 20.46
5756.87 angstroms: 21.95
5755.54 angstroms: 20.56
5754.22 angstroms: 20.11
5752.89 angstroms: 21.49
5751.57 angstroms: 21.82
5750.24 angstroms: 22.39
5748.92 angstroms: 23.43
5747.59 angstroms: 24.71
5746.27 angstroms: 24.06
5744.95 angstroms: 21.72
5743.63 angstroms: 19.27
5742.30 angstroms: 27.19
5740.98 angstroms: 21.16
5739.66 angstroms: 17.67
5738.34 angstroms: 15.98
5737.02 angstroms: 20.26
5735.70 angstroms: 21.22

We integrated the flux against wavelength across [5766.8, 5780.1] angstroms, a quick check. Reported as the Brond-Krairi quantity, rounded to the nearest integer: 294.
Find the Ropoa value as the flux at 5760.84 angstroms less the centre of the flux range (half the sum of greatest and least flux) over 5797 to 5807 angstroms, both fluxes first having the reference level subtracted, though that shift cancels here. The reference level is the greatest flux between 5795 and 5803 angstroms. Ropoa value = 2.0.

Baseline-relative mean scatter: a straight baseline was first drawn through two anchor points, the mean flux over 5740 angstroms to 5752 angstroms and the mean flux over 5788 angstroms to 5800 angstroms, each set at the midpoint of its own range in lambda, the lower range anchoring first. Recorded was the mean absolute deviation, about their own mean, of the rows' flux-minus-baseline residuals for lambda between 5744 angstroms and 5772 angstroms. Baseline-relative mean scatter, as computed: 1.2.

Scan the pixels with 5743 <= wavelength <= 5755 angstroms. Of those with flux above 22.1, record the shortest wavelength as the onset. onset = 5746.27 angstroms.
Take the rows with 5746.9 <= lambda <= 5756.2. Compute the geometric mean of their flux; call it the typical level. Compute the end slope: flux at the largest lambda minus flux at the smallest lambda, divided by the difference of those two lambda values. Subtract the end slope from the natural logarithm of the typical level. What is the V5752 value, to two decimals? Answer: 3.61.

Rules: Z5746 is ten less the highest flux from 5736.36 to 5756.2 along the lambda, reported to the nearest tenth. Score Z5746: -17.2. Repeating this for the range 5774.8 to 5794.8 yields -12.2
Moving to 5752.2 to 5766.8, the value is -14.3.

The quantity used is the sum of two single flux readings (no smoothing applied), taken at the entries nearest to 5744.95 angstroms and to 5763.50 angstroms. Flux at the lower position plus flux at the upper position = 44.9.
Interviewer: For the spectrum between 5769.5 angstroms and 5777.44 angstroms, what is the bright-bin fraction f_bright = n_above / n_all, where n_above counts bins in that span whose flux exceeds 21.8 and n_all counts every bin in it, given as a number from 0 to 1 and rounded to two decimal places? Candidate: 0.33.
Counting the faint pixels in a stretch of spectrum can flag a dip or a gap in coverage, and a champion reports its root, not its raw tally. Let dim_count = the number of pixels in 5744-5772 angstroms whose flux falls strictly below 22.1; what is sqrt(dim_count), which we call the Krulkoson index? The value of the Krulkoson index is 3.32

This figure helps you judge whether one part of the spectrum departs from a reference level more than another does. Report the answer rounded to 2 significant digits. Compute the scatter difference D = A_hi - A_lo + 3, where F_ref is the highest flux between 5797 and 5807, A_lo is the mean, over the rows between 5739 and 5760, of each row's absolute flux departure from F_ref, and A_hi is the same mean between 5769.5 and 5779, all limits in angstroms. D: 2.2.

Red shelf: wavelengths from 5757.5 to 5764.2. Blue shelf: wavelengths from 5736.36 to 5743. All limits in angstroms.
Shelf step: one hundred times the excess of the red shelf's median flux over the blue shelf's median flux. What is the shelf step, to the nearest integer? 180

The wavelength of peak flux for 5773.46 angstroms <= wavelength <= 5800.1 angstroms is 5799.44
